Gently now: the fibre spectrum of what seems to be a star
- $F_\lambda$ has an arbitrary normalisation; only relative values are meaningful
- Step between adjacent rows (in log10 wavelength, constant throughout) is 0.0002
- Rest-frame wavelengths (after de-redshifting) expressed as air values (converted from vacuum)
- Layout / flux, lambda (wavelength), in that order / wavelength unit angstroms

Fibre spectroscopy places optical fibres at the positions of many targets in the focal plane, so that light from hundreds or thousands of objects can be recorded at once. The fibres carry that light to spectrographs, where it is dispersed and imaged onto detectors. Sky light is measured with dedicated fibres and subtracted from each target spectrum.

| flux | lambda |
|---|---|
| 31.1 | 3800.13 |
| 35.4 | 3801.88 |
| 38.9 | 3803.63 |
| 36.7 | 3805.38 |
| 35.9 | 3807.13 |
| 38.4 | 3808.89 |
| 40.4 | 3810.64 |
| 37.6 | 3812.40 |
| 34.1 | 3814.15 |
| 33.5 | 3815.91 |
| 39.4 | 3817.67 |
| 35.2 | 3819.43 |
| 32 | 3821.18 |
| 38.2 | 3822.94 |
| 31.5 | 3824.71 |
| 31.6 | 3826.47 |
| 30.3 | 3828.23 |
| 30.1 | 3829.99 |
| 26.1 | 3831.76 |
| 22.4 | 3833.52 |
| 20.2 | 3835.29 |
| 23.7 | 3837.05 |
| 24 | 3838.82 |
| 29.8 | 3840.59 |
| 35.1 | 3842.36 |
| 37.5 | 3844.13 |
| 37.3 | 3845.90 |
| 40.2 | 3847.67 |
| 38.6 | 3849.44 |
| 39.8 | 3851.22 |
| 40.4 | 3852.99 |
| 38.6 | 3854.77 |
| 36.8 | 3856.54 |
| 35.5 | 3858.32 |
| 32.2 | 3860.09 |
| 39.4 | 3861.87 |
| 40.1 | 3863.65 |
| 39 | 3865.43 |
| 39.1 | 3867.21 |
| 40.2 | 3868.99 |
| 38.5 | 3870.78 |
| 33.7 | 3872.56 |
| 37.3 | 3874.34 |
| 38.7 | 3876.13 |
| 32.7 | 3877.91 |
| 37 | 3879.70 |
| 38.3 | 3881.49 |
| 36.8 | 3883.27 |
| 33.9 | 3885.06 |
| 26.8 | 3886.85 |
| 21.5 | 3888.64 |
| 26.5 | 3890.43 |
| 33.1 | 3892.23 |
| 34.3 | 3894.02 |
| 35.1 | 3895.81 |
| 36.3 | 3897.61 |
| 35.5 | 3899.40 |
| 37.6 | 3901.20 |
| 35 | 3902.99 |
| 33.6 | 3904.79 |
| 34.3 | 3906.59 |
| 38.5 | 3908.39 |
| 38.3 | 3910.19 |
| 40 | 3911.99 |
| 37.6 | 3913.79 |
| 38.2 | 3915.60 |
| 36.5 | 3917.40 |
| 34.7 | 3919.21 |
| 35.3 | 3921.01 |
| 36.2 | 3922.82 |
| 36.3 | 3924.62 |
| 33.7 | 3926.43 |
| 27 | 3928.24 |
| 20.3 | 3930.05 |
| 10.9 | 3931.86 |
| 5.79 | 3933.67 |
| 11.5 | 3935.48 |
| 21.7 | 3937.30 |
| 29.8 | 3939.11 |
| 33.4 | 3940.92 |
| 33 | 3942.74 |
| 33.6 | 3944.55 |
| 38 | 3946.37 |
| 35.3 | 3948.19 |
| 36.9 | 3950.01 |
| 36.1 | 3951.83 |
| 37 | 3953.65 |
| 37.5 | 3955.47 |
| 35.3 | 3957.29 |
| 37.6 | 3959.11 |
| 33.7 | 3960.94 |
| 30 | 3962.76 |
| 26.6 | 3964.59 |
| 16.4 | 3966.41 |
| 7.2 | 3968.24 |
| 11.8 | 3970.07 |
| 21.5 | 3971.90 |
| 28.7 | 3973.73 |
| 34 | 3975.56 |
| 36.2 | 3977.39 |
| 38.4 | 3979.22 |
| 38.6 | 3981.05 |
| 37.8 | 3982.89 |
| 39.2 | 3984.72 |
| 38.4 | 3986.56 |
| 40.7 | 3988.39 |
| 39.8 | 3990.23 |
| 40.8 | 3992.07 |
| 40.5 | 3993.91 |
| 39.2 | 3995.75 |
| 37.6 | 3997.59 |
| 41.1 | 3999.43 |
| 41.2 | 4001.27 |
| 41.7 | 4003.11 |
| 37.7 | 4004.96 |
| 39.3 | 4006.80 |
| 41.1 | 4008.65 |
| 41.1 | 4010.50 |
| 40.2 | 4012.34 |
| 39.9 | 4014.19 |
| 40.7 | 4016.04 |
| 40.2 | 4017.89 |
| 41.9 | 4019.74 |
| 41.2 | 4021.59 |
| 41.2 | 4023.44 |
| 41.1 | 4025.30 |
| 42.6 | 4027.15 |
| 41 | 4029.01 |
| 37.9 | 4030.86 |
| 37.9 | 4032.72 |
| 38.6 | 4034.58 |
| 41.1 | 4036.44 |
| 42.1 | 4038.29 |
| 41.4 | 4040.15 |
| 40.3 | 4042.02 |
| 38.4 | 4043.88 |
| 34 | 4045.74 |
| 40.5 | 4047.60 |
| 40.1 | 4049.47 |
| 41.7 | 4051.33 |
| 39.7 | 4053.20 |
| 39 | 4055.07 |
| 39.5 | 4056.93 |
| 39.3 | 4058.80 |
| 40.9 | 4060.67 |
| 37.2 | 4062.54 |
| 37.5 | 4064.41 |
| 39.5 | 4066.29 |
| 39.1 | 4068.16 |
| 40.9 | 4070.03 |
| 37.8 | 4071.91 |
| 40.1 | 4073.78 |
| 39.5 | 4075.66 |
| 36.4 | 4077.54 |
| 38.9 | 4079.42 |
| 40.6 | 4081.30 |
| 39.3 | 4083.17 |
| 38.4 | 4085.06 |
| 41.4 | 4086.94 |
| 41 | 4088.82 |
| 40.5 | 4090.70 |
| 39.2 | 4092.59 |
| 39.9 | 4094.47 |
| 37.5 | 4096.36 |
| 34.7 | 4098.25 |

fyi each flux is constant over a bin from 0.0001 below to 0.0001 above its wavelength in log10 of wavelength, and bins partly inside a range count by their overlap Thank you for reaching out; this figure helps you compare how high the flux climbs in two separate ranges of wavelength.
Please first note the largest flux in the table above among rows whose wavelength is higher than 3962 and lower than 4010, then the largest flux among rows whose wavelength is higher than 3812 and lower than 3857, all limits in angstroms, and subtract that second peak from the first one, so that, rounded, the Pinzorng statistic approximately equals 1.3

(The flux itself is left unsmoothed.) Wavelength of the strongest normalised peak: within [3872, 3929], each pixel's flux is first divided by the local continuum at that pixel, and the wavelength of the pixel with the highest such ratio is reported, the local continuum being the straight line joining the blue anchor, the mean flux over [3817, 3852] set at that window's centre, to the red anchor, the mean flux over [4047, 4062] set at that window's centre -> 3876.13 angstroms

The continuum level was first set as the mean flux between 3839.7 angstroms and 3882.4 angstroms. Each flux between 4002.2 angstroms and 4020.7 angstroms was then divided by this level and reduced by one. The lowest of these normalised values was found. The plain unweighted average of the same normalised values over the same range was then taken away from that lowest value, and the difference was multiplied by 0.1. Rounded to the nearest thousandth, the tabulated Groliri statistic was -0.007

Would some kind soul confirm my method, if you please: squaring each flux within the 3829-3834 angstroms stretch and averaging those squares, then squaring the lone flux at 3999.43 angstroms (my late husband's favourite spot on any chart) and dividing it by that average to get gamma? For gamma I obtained 2.4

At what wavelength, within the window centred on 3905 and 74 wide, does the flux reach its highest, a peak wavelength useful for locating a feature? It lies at 3868.99 angstroms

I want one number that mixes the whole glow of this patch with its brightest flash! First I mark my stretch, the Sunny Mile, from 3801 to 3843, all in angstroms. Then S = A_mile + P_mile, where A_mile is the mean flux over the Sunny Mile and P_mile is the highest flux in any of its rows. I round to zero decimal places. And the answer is 73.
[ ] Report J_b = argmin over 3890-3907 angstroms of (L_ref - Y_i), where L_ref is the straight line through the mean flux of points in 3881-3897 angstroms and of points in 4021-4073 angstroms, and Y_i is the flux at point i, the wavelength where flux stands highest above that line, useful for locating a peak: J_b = 3901.20 angstroms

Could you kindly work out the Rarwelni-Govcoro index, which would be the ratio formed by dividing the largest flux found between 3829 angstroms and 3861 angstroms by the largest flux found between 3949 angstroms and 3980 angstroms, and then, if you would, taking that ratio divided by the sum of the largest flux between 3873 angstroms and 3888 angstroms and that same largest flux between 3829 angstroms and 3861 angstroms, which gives 0.0133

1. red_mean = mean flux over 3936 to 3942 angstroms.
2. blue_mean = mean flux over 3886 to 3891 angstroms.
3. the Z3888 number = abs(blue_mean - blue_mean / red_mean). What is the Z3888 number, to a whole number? 24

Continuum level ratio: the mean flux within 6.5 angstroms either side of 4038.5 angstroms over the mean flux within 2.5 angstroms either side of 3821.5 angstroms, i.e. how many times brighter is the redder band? 1.14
